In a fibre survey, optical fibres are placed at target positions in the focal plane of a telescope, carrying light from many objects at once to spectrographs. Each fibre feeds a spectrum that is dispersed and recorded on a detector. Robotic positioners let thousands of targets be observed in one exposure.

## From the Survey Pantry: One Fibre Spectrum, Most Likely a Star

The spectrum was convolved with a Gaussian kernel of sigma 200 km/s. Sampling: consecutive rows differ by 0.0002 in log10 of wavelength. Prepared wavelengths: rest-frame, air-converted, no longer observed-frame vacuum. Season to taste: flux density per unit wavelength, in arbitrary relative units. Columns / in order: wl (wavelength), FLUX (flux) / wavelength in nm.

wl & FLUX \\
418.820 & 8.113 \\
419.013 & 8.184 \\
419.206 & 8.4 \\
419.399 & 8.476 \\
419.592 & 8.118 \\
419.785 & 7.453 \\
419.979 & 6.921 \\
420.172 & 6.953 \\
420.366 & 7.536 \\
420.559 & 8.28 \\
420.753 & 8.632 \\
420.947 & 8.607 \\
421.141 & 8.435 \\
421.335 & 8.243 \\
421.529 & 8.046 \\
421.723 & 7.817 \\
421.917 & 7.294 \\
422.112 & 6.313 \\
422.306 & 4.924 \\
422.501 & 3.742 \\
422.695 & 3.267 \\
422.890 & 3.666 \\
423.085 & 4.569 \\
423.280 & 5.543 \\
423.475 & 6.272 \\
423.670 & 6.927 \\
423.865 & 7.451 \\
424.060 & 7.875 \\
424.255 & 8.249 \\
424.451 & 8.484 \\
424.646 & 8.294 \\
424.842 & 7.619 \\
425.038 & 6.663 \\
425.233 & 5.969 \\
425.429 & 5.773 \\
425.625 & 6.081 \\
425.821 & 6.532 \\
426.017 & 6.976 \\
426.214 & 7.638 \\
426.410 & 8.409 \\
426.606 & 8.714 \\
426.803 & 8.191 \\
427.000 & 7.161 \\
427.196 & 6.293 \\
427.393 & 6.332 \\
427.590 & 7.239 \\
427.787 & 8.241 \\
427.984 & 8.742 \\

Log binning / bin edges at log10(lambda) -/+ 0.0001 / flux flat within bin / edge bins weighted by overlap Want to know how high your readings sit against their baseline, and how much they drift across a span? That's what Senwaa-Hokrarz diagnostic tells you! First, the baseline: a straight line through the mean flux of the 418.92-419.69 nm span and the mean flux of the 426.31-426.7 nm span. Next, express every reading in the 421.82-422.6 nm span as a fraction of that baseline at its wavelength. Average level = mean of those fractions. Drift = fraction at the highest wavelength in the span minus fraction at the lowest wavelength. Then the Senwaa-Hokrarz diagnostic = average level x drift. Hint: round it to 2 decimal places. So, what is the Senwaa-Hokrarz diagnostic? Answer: -0.28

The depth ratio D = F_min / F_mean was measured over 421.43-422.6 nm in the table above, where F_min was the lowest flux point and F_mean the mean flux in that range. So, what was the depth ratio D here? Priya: 0.6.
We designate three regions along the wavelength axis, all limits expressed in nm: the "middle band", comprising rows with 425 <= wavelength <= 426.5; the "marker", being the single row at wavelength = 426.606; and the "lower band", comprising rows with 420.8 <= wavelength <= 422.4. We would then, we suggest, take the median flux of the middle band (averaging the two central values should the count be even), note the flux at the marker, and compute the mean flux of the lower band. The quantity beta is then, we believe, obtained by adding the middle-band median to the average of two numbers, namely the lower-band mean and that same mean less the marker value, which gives 9.7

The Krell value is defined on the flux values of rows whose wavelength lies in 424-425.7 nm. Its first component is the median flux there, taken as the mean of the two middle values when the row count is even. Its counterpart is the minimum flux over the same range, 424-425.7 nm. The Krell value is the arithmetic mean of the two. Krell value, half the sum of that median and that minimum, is 6.7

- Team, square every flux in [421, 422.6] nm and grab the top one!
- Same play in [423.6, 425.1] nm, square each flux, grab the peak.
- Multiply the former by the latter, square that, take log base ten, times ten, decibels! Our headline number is 74.2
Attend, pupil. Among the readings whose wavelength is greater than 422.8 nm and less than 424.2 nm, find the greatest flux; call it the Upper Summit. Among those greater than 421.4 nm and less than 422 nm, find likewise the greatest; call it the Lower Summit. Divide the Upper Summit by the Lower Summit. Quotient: 0.98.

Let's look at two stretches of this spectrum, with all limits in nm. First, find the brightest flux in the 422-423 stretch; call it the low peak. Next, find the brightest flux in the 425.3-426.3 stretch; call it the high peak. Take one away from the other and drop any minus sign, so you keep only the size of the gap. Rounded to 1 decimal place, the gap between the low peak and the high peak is 1.3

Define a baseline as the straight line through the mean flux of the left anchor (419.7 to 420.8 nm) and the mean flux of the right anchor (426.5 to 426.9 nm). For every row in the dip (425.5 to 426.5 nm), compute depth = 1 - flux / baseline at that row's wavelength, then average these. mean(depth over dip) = 0.15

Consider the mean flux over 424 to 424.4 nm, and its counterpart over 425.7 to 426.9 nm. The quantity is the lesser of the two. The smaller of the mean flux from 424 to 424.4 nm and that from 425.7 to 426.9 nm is 7.7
